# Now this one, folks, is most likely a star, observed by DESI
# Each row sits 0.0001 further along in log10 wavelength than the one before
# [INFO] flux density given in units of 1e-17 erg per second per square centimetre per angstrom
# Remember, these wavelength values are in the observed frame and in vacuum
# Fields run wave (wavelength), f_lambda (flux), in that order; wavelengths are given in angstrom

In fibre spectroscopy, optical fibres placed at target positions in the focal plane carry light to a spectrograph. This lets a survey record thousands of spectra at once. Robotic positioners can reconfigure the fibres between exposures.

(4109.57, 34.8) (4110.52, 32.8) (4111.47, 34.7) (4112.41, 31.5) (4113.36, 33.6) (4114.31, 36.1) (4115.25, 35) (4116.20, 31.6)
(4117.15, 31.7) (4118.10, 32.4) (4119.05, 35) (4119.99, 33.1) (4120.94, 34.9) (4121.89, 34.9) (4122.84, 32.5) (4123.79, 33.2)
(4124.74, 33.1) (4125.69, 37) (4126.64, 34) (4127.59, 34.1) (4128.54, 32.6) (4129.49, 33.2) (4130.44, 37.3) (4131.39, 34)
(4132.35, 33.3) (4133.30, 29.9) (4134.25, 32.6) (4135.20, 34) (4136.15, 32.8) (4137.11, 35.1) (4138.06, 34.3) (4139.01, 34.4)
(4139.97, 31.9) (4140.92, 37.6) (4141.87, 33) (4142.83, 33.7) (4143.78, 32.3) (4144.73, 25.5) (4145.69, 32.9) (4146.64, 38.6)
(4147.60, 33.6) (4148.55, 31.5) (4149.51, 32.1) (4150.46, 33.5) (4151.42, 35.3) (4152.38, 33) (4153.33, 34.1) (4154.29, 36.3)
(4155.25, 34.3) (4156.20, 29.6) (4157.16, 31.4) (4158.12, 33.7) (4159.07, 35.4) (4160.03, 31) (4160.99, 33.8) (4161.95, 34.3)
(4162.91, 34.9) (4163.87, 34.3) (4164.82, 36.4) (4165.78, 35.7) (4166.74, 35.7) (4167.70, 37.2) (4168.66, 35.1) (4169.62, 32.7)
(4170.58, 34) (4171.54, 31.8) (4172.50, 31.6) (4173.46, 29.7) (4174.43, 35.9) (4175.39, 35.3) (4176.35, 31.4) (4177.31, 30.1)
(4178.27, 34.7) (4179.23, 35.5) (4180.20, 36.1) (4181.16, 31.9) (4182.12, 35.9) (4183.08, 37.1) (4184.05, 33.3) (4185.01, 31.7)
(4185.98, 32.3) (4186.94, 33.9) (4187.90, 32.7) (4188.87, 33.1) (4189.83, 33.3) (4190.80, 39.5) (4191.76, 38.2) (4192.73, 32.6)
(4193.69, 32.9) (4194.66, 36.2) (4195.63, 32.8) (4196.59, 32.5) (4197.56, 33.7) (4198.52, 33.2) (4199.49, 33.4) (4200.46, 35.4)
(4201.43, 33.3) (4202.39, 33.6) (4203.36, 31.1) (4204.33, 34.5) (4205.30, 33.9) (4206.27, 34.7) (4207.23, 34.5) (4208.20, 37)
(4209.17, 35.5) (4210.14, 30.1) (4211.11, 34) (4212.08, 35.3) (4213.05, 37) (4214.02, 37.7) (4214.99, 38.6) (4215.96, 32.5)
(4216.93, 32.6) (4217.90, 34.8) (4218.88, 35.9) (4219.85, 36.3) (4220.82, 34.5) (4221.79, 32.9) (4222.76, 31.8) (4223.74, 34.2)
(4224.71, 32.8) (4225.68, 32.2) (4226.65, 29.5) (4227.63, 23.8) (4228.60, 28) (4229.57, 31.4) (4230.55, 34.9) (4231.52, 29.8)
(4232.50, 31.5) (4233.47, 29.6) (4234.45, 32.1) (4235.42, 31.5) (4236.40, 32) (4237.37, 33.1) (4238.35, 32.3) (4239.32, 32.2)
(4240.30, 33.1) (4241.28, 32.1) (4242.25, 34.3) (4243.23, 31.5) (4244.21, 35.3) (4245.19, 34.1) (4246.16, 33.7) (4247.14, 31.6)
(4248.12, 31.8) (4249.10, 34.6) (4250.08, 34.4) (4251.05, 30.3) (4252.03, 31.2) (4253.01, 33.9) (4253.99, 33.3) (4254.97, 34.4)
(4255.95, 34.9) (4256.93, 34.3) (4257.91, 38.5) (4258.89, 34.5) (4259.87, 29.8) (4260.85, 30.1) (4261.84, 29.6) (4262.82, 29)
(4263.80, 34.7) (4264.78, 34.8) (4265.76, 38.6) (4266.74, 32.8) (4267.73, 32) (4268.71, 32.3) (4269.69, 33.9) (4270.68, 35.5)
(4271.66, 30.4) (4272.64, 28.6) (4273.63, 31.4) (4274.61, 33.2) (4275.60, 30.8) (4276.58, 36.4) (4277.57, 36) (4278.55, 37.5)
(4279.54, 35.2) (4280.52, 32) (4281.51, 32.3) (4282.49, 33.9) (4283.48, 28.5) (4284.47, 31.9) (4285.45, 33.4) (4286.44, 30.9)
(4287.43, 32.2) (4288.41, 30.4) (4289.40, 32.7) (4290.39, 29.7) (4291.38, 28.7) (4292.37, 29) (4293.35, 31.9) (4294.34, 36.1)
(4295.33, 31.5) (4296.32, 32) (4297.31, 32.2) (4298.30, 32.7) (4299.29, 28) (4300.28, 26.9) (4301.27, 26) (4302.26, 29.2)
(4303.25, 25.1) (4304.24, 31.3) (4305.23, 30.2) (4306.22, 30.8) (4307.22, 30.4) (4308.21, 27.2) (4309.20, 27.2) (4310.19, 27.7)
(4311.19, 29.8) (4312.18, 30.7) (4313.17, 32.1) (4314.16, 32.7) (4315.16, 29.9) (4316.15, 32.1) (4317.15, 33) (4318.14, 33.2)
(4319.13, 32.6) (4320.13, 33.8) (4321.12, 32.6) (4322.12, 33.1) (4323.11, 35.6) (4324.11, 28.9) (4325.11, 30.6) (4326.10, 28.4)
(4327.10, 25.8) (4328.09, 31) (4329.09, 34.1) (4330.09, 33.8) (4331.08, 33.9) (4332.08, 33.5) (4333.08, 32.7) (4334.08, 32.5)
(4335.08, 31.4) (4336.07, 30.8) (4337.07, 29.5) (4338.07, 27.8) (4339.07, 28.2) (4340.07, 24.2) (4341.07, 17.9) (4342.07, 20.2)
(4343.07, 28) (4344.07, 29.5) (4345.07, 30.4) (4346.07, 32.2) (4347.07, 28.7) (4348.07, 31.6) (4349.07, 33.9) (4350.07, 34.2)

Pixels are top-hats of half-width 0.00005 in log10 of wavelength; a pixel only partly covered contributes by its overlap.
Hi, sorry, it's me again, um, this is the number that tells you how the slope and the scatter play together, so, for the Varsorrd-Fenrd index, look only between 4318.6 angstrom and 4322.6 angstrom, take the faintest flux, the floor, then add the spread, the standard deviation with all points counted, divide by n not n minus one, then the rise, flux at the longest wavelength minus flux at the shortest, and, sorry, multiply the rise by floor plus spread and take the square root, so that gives 4.1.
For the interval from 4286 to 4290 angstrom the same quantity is 7.5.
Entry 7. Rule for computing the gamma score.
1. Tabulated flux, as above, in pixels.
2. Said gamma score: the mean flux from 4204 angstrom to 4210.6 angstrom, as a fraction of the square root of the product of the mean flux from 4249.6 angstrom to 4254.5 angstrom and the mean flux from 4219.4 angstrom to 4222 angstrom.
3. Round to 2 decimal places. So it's 1.02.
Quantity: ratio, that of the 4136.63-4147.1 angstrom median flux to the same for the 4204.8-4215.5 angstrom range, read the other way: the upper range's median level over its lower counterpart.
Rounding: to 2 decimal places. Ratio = 1.05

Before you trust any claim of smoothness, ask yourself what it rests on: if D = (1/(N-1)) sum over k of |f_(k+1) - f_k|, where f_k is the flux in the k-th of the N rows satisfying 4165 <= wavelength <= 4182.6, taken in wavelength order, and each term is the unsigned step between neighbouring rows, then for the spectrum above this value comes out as 2.22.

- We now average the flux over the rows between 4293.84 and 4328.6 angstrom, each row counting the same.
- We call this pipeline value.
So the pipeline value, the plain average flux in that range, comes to 30.6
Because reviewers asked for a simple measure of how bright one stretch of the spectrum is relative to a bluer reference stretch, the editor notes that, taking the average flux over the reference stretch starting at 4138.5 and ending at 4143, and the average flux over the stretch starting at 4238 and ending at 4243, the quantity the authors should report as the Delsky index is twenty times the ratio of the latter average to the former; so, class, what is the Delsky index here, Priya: 19.2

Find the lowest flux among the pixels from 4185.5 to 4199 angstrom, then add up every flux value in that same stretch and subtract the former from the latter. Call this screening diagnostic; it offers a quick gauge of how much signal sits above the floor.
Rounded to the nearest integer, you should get 445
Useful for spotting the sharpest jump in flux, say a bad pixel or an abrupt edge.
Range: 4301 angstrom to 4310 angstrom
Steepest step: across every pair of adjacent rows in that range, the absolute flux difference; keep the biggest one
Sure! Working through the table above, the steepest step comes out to 6.2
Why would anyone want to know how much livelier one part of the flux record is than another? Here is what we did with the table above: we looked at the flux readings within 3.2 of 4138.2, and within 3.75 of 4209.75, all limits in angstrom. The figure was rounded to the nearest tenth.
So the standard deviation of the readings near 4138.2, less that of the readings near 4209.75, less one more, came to -1.4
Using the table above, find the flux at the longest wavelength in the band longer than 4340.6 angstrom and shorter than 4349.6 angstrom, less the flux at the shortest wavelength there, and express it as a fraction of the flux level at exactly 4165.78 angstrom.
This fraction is 0.45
